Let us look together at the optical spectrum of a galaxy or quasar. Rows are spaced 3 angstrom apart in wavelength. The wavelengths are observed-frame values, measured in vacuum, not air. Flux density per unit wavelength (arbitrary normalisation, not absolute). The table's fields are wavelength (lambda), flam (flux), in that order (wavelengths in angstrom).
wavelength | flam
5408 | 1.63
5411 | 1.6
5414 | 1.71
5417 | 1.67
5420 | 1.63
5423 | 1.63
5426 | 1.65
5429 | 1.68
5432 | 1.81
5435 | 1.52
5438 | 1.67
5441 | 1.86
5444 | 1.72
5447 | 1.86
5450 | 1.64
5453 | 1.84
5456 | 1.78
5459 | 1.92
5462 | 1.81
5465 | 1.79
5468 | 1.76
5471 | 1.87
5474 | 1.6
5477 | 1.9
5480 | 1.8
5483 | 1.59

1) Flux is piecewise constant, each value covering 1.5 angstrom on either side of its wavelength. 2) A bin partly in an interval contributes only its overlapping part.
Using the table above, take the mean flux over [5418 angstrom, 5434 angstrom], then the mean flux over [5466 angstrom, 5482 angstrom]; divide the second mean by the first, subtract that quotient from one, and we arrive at -0.063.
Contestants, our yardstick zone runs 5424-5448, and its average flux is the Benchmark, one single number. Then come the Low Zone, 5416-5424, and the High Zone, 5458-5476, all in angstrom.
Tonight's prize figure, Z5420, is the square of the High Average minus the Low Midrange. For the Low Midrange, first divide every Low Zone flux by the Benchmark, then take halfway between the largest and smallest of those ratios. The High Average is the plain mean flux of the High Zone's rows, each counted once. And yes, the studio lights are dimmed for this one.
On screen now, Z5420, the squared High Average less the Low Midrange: 2.25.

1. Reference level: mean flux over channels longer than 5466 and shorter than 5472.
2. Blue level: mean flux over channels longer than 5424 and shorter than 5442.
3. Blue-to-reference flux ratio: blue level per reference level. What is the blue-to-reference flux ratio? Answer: 0.936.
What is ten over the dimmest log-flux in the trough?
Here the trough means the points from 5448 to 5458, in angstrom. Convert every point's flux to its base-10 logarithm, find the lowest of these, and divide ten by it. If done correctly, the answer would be 47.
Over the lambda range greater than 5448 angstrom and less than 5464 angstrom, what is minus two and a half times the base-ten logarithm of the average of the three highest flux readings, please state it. -0.672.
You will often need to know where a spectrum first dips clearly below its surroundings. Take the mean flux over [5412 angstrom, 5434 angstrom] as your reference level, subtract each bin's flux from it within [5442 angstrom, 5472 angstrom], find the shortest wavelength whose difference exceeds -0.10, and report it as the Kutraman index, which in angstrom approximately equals 5444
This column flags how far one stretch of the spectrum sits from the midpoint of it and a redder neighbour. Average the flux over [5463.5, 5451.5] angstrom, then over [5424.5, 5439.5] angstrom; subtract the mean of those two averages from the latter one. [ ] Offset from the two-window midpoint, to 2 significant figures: -0.086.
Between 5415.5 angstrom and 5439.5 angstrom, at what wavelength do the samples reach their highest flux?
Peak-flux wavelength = 5432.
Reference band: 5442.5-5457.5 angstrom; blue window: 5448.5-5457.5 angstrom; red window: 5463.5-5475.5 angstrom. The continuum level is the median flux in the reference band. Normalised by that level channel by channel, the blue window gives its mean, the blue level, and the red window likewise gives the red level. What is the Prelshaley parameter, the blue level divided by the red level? 0.999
